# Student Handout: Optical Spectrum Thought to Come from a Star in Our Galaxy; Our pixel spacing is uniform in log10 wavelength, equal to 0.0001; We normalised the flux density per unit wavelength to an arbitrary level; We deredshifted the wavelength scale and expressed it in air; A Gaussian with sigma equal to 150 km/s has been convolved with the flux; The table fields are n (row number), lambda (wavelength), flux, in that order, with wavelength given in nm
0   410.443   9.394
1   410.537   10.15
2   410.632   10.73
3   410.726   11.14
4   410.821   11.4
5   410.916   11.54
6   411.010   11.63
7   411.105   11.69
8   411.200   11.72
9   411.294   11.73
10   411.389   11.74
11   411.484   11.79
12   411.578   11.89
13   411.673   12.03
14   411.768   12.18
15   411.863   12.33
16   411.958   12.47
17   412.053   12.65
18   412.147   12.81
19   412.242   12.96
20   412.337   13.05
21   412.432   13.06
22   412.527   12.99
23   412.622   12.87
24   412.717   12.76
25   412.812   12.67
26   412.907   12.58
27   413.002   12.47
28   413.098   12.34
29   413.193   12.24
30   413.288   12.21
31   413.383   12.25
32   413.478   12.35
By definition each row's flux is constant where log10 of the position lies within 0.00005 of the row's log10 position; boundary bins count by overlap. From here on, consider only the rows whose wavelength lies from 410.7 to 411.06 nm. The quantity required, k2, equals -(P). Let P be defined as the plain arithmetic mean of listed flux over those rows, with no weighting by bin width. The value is -11.4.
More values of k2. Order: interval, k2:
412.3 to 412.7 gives -13.0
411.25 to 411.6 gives -11.8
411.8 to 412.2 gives -12.6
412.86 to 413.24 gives -12.4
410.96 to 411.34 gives -11.7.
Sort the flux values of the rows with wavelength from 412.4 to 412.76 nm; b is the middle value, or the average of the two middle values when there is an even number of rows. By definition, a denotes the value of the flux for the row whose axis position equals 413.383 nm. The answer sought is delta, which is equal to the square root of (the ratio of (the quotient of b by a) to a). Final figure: 0.29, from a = 12.25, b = 12.9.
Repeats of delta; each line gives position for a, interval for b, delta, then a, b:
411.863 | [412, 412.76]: 0.29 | 12.33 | 12.9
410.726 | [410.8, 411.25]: 0.31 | 11.14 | 11.6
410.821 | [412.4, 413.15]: 0.31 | 11.4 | 12.7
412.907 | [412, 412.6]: 0.29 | 12.58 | 13.0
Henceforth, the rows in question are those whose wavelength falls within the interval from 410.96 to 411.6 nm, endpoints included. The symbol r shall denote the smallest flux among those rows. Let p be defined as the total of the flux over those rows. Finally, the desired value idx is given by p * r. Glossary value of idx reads 956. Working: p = 82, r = 11.63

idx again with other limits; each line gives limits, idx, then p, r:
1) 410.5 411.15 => 795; 78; 10.15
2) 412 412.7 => 1143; 90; 12.65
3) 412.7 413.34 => 1066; 87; 12.21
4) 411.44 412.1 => 1006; 85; 11.79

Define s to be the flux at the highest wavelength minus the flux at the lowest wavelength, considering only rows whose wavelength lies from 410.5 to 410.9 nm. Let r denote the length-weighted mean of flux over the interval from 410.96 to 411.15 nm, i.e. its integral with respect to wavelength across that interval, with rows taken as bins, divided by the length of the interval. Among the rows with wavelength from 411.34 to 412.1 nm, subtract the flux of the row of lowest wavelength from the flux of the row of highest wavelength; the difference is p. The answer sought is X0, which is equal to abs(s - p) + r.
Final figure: 12.0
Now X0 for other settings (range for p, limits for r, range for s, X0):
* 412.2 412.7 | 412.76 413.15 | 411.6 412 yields 13.0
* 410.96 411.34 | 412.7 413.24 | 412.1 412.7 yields 12.5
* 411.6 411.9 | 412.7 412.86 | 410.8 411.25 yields 12.7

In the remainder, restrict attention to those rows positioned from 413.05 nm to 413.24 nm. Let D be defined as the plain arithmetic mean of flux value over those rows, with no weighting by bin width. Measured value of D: 12.3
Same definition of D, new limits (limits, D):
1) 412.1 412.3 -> 12.9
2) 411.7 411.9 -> 12.3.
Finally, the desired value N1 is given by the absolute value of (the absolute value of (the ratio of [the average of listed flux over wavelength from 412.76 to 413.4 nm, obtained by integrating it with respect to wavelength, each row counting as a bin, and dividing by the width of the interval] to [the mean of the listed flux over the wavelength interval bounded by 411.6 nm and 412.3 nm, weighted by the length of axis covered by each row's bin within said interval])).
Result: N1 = 0.99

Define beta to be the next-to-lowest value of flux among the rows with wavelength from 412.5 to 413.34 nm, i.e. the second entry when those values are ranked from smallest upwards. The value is 12.24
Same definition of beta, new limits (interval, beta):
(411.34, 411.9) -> 11.79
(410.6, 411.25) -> 11.14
